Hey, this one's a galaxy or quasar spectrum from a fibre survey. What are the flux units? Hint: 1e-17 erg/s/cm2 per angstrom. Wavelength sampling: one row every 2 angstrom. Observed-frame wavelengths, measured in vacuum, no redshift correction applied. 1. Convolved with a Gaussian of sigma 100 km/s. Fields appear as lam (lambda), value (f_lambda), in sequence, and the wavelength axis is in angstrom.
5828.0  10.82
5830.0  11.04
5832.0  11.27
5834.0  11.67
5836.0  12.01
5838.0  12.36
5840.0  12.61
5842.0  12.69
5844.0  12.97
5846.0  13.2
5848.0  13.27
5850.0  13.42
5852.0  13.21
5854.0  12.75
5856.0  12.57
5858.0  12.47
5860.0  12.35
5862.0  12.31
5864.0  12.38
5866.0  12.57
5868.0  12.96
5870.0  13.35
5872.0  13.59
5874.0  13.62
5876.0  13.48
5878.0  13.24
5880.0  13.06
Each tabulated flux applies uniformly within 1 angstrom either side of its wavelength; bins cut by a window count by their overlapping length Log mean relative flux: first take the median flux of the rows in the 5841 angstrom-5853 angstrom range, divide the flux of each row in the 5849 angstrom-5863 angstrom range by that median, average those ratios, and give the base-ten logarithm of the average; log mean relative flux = -0.016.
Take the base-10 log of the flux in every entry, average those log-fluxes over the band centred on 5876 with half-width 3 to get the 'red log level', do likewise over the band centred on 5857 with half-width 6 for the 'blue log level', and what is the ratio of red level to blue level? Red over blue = 1.03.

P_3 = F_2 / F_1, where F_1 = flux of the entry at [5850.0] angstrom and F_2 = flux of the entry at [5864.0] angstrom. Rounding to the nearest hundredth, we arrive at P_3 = 0.92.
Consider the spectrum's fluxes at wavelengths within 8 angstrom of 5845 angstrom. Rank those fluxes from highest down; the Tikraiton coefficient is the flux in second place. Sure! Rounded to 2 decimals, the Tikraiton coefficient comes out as 13.27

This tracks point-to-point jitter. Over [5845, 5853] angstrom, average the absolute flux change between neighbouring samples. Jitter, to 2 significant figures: 0.14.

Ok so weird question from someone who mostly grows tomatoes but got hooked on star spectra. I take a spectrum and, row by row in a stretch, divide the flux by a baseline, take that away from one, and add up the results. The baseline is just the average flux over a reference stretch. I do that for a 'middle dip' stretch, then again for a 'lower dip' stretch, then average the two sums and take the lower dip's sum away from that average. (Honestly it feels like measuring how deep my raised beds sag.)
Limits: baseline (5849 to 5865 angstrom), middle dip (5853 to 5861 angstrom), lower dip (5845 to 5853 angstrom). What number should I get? 0.12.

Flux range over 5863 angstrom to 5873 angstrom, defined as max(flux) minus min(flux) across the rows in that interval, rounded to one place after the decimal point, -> 1.2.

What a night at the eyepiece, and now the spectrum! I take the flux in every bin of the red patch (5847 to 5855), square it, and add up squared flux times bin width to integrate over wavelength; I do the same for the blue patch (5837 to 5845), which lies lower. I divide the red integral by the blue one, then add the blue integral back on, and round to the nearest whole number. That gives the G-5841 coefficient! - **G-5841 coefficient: 1283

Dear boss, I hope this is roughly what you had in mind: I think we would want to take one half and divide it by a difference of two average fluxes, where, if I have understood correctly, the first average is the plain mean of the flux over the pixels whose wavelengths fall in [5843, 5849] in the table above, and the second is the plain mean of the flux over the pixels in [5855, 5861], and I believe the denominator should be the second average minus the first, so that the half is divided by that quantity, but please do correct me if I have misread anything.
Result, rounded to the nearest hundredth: -0.73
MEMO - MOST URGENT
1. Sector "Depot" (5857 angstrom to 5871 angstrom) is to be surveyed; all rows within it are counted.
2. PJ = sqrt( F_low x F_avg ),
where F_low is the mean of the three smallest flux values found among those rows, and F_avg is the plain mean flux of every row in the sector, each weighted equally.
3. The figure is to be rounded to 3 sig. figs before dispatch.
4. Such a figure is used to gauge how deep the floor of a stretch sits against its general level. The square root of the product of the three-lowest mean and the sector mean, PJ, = 12.5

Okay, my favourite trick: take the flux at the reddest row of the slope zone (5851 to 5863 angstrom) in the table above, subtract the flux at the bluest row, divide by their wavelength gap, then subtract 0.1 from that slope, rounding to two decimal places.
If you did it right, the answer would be -0.19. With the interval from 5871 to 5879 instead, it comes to -0.16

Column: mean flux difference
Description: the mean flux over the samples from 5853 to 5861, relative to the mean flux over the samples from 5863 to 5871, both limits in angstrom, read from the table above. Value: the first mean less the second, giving -0.3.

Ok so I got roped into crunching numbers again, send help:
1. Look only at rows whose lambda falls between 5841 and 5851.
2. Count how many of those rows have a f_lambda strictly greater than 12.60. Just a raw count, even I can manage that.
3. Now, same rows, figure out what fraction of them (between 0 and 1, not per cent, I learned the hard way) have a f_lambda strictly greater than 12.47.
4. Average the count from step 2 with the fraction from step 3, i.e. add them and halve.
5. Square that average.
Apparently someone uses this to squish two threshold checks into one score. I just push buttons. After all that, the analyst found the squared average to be 9.0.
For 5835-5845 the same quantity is 3.2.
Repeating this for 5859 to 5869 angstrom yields 0.5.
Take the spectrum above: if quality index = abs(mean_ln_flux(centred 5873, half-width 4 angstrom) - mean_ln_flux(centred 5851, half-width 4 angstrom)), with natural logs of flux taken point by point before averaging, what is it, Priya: 0.026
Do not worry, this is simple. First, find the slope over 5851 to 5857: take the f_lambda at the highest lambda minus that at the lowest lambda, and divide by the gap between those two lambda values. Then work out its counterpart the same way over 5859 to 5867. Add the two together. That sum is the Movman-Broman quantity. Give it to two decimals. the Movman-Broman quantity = -0.12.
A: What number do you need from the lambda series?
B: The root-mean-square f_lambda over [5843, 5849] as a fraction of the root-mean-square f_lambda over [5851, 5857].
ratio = 1.02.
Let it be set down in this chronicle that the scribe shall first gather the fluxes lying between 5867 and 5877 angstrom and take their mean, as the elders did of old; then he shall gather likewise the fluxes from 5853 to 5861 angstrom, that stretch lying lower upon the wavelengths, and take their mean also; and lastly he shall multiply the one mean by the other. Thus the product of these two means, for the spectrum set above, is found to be 168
